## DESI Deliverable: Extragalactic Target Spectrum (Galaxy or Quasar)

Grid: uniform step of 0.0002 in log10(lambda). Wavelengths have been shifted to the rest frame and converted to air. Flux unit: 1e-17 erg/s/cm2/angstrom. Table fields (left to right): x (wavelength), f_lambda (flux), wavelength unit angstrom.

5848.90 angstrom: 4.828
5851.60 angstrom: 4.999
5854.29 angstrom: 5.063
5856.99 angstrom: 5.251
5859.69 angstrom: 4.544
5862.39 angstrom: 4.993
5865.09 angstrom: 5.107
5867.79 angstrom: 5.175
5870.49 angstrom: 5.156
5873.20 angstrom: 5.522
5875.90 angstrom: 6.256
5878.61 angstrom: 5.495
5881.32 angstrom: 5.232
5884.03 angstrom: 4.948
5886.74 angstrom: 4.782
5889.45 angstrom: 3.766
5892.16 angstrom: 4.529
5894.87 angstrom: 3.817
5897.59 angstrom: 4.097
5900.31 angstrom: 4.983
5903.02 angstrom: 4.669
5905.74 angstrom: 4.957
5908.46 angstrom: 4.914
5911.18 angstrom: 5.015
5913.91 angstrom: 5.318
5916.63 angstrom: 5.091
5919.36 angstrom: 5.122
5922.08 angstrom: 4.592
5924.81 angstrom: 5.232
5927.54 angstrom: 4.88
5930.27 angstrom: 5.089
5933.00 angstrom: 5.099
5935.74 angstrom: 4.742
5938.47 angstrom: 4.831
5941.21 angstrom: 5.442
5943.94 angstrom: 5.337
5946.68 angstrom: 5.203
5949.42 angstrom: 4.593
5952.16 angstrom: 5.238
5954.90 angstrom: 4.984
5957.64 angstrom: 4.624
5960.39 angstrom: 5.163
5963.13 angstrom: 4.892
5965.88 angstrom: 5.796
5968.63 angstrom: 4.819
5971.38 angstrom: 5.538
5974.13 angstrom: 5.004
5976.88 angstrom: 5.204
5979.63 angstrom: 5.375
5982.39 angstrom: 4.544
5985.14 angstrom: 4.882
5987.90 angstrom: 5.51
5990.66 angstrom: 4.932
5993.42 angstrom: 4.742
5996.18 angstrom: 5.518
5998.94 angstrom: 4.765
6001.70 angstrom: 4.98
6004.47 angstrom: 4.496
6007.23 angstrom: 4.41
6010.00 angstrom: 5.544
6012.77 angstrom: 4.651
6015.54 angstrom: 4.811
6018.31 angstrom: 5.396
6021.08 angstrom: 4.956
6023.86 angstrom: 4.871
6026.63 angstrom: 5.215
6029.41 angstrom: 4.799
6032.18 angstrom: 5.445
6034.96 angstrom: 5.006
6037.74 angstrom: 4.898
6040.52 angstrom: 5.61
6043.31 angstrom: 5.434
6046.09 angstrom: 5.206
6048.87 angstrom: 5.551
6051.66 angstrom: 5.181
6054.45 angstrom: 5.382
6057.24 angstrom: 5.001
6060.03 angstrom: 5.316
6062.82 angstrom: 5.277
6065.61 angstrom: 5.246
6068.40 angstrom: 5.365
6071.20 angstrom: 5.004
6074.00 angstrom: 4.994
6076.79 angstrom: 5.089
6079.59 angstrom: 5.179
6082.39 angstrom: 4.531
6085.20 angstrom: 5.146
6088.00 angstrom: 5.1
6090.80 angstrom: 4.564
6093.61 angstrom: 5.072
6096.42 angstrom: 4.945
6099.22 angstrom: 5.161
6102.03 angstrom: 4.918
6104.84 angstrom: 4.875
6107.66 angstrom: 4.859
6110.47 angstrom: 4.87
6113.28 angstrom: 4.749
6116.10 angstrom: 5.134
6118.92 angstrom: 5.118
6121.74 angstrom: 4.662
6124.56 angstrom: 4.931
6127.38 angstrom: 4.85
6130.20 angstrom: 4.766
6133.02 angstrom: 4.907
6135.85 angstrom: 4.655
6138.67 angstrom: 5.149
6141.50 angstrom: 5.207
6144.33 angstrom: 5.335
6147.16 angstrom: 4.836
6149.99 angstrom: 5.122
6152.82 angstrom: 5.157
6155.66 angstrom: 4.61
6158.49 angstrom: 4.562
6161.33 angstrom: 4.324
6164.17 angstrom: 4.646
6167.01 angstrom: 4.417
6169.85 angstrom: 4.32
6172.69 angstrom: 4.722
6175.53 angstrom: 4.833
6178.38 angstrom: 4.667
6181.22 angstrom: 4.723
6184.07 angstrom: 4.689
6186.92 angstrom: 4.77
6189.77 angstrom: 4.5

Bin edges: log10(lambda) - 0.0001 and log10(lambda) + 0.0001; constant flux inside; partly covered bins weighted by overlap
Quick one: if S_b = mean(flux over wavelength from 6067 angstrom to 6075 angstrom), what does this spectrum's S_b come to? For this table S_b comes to 5.12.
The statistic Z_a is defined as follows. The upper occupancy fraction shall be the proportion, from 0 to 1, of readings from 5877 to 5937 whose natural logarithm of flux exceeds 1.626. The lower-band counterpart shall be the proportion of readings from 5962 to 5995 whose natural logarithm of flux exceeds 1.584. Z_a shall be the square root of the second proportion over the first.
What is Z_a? 1.4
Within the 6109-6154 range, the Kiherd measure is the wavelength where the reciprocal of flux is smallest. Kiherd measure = 6144.33 angstrom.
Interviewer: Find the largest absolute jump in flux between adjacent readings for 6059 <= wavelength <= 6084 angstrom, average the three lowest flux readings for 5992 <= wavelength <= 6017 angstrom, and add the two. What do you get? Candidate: 5.2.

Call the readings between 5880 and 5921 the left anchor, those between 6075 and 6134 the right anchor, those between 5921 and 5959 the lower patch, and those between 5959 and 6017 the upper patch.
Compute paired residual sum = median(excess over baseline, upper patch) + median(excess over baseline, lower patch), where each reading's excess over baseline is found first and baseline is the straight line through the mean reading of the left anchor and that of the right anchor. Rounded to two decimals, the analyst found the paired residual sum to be 0.36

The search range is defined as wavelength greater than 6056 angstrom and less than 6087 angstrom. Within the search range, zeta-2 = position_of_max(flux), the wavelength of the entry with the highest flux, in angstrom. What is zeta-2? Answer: 6068.40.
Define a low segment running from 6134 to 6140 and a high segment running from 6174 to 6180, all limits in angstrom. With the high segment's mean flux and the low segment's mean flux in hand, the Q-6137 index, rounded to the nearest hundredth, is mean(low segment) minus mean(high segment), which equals 0.15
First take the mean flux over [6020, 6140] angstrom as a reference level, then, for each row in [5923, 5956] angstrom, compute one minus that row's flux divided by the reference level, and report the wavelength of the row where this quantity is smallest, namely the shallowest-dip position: 5941.21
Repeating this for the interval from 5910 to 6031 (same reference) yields 5965.88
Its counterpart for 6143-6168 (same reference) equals 6144.33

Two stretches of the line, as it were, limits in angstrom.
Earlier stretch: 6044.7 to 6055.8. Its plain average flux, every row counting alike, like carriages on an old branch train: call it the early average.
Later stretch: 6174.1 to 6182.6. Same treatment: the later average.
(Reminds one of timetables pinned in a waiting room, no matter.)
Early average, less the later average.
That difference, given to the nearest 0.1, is 0.6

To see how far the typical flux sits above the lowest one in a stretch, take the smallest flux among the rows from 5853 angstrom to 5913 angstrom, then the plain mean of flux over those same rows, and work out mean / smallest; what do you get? 1.31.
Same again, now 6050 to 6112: 1.11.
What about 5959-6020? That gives 1.14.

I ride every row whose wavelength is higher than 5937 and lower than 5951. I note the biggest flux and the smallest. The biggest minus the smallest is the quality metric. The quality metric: 0.85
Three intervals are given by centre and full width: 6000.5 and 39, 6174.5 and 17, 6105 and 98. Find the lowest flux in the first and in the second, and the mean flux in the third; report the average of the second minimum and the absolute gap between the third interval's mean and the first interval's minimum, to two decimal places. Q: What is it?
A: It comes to 2.46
